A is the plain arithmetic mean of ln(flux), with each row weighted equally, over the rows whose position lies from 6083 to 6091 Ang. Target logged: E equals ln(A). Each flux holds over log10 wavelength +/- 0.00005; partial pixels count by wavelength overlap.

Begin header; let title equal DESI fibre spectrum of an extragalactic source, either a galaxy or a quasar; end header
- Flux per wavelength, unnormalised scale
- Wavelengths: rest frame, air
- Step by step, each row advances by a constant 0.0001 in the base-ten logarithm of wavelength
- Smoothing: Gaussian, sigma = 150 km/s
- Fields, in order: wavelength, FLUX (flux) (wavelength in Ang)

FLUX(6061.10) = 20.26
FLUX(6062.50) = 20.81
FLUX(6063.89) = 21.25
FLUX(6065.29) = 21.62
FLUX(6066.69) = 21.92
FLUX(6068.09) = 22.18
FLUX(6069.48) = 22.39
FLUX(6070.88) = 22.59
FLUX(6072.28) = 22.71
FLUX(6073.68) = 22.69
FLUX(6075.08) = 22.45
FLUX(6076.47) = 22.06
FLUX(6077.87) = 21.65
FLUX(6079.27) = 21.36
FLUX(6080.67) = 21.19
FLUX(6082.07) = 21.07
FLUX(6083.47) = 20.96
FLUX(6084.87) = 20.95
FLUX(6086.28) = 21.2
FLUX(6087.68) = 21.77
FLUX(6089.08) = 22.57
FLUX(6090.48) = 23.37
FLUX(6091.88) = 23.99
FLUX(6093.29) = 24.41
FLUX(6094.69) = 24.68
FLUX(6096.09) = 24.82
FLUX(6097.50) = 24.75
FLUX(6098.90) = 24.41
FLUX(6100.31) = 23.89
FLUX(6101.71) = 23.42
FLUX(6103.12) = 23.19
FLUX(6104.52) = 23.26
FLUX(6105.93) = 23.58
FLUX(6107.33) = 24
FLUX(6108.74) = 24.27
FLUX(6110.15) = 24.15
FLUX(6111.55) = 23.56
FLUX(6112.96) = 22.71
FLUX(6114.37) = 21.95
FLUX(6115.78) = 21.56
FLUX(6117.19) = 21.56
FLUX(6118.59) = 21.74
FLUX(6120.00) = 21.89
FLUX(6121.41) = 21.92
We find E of 1.13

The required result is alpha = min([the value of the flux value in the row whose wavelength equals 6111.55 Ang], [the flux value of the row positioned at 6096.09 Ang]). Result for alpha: 23.6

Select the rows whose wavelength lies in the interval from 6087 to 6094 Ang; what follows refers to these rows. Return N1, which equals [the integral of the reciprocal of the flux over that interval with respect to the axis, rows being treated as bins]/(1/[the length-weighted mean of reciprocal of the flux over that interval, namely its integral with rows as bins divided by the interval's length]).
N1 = 0.0130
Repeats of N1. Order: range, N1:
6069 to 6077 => 0.0158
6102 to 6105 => 0.0056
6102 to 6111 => 0.0160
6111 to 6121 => 0.0205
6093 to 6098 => 0.0082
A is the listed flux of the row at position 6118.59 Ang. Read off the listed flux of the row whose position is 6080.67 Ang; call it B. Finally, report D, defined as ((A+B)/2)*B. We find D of 455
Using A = 21.74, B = 21.19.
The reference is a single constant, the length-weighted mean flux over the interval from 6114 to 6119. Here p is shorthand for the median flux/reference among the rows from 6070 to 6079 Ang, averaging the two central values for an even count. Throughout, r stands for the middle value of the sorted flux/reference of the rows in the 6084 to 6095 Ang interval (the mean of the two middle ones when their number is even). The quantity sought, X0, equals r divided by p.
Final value 1.02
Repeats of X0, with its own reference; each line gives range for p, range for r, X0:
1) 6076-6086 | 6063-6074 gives 1.05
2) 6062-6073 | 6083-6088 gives 0.96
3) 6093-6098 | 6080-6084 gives 0.85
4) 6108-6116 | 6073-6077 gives 0.97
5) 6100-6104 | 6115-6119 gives 0.92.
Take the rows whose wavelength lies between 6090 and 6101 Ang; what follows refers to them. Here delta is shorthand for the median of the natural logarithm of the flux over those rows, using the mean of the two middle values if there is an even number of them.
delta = 3.195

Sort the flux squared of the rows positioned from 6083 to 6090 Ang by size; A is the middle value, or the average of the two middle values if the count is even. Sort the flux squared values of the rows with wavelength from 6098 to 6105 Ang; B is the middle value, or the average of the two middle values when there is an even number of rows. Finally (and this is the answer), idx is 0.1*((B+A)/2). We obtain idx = 49.9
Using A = 449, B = 548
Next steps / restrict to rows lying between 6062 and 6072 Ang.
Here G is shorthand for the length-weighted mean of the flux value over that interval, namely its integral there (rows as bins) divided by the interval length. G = 21.9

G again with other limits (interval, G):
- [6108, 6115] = 23.3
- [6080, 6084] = 21.1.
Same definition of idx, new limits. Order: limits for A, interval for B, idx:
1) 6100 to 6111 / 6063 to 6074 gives 53.0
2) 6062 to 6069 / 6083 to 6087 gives 45.3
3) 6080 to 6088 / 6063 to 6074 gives 47.2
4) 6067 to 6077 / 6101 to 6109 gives 52.8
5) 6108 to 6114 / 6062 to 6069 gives 51.8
